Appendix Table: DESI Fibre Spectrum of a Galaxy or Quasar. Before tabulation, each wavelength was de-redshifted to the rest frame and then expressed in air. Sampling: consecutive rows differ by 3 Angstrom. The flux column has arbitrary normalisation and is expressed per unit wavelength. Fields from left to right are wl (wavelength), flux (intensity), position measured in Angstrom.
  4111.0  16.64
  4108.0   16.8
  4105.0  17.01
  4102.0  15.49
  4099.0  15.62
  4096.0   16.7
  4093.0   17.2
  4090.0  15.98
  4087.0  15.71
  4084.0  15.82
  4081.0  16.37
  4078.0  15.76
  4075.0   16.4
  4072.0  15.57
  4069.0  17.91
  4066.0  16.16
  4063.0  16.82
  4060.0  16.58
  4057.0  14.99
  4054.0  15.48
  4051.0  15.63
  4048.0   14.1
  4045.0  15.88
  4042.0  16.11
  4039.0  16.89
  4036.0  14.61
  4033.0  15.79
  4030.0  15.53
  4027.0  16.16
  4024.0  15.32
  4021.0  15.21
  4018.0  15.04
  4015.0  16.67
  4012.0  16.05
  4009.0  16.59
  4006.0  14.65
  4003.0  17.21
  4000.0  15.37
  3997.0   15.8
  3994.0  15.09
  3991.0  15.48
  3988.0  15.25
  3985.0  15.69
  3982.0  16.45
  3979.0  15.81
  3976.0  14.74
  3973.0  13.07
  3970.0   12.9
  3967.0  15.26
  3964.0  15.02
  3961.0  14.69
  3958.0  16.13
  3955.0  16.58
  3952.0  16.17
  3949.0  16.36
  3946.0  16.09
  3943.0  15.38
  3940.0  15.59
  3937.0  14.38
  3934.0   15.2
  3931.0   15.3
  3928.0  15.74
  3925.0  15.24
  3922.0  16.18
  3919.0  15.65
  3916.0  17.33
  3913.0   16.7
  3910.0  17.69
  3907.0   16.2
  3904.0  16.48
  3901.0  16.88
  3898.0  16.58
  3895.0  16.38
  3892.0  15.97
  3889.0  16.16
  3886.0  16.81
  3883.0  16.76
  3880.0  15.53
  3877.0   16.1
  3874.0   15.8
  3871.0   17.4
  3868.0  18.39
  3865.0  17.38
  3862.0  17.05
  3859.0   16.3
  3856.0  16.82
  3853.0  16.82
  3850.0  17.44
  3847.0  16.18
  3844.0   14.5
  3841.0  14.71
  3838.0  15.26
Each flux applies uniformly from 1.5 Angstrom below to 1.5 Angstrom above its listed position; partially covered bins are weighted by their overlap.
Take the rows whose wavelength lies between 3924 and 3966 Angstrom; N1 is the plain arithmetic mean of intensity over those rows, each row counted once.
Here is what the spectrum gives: 15.6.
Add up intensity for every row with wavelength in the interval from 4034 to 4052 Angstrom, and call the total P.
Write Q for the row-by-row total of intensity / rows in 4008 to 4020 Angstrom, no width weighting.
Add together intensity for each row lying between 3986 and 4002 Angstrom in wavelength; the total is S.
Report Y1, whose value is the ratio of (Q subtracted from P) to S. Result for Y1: 0.4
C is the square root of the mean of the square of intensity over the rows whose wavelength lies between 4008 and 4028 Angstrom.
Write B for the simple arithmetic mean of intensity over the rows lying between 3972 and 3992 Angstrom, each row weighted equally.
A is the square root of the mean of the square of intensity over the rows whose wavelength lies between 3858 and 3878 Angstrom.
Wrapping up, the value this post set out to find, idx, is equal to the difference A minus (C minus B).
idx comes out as 16.3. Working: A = 16.9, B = 15.2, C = 15.88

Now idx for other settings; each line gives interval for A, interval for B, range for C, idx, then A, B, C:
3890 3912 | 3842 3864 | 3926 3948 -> 17.7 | 16.6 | 16.4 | 15.39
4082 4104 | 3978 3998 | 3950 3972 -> 16.4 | 16.1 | 15.7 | 15.29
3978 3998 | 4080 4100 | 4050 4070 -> 15.6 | 15.7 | 16.2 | 16.25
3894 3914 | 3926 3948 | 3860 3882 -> 15.3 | 16.7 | 15.4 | 16.83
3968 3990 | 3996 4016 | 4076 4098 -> 14.7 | 14.9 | 16.0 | 16.23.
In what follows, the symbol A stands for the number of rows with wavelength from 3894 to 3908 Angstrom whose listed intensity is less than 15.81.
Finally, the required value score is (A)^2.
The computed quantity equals 0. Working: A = 0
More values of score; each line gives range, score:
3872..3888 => 4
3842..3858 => 1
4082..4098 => 1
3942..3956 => 1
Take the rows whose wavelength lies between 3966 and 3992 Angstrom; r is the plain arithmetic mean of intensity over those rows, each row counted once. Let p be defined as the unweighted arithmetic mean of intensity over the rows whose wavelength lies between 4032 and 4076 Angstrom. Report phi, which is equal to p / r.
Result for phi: 1.06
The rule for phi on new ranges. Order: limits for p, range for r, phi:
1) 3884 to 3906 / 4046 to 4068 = 1.05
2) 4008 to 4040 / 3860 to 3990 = 0.99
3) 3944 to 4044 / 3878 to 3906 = 0.95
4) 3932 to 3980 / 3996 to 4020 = 0.96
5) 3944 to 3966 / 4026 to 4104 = 0.99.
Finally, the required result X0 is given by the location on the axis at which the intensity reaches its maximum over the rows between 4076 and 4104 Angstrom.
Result 4093.0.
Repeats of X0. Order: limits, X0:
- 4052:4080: 4069.0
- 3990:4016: 4003.0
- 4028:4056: 4039.0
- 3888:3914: 3910.0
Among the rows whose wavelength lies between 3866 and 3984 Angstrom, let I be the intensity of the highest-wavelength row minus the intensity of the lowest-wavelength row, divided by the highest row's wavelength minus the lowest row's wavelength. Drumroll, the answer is -0.02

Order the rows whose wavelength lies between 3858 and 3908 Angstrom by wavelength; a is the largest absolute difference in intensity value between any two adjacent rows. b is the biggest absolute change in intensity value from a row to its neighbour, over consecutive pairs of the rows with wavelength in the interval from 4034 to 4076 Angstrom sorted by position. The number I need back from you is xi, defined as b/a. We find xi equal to 1.5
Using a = 1.6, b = 2.3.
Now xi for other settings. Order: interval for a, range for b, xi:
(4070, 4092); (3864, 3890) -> 1.9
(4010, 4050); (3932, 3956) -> 0.5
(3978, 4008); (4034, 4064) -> 0.9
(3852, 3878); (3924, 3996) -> 1.5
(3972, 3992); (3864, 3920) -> 1.0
